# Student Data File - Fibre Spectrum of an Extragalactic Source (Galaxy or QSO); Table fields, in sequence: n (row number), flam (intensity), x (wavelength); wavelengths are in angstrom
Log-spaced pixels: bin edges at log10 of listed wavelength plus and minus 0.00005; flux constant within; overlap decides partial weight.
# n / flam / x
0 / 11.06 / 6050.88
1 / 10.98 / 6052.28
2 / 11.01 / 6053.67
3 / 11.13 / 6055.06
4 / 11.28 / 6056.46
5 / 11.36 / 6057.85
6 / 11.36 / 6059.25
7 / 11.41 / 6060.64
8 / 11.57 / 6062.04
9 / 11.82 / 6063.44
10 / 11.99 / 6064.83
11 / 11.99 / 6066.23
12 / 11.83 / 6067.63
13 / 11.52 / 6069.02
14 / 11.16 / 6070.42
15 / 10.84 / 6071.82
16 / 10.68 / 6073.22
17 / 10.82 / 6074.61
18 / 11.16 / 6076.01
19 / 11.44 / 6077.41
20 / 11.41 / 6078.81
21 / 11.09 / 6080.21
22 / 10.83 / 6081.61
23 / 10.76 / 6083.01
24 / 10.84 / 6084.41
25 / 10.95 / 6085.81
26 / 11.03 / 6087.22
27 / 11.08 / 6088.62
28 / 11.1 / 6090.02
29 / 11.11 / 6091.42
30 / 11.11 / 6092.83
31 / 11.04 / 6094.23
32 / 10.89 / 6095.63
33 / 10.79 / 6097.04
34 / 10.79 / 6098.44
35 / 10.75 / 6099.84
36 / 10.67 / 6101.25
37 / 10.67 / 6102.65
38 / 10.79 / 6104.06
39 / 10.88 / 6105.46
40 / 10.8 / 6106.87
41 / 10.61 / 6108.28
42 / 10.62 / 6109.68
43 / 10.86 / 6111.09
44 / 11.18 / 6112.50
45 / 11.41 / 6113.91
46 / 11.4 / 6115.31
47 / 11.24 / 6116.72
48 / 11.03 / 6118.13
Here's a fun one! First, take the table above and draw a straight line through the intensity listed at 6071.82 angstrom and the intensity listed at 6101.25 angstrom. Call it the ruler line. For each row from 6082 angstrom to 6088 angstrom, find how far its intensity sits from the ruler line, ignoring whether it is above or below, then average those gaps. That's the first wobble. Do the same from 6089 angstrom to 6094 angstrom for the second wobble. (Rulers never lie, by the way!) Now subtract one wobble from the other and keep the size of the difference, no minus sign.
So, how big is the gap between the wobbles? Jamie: 0.24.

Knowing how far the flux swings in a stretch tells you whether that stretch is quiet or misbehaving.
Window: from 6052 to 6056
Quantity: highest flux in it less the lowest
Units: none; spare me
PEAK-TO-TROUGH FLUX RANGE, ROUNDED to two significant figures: 0.15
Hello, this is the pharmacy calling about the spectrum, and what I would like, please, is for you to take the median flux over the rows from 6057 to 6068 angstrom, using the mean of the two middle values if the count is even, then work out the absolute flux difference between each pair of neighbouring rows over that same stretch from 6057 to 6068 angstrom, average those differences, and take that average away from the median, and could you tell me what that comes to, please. 11.6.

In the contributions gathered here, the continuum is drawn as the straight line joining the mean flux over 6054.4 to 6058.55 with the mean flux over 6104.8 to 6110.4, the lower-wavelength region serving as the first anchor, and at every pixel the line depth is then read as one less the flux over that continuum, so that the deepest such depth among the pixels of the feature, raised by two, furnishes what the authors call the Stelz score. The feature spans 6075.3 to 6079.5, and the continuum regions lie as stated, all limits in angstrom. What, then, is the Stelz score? 1.990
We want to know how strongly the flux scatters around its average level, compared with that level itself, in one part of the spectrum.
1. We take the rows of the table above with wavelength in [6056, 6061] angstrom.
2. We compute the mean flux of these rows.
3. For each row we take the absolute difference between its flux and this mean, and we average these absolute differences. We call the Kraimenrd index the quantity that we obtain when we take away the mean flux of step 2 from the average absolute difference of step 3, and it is -11.3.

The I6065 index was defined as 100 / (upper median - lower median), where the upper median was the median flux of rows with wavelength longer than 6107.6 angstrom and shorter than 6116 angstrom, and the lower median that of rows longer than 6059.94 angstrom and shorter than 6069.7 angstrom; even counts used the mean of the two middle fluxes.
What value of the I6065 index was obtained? -125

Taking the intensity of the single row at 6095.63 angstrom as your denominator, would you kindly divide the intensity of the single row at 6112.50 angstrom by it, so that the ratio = 1.03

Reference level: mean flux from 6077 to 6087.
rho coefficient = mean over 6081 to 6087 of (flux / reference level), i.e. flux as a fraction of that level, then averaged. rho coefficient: 0.98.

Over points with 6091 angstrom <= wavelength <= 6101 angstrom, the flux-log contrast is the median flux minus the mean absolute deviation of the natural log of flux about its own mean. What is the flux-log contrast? 10.88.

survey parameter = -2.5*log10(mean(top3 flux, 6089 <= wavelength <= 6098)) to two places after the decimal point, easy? -2.61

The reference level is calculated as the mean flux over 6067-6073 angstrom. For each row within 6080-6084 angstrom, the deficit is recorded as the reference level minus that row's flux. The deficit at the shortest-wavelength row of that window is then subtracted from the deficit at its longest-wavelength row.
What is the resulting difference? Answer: 0.33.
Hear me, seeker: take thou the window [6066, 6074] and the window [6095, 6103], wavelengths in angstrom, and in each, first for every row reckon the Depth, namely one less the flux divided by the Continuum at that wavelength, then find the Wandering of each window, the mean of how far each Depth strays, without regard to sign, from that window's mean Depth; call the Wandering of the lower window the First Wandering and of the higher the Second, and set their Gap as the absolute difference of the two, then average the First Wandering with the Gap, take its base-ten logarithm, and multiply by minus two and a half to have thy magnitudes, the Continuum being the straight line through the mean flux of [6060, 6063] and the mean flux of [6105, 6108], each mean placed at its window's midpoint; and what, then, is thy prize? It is 3.65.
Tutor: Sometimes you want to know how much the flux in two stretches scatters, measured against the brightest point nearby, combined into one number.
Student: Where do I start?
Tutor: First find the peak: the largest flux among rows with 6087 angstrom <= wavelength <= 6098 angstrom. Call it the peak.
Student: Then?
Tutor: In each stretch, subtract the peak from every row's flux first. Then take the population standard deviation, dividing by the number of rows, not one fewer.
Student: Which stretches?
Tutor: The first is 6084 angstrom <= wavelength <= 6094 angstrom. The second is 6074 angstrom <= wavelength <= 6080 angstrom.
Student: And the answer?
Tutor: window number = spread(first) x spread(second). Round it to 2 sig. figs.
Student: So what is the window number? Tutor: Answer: 0.024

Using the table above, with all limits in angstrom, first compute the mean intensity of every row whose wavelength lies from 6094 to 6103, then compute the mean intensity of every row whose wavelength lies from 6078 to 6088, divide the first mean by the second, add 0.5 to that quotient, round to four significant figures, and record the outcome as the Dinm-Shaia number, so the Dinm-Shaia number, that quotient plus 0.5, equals 1.483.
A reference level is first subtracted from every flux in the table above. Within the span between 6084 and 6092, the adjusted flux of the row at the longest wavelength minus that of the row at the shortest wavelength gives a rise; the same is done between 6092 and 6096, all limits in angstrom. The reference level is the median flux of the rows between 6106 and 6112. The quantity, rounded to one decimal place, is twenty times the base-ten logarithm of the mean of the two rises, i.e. -32.0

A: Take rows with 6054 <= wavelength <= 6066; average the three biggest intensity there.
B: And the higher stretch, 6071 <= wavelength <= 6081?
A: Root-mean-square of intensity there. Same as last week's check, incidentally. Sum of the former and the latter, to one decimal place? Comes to 22.9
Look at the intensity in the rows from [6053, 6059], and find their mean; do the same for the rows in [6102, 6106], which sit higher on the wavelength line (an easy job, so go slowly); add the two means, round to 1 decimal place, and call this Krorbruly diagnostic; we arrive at 22.0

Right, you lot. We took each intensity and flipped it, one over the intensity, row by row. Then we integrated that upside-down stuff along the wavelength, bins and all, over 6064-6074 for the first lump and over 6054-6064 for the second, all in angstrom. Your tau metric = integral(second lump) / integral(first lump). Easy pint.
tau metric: 1.00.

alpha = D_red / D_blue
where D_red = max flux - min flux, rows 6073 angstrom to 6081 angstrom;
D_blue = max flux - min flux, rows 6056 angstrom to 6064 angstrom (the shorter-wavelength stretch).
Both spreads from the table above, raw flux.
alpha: 1.4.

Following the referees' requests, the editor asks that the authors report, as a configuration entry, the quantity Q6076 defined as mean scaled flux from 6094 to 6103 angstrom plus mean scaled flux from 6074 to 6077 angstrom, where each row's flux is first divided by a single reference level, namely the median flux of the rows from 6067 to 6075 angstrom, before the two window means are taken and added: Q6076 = 1.98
